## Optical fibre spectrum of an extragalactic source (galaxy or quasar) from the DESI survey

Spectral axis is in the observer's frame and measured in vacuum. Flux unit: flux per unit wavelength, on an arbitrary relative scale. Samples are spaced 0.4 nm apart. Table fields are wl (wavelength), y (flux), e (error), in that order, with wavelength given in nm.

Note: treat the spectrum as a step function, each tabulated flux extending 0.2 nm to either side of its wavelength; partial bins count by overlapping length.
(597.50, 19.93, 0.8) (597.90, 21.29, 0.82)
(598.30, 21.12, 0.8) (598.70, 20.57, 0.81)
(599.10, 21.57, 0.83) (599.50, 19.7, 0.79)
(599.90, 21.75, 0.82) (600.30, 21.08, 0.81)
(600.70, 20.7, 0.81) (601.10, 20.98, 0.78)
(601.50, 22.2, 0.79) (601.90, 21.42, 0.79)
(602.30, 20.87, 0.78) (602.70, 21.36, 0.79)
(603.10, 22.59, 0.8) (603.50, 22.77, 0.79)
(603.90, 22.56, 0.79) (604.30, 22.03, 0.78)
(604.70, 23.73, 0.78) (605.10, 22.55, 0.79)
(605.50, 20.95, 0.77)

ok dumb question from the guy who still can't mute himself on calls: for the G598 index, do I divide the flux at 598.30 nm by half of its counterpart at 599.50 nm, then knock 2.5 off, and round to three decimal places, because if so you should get -0.356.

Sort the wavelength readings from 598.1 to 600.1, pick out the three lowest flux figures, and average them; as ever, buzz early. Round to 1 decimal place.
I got 20.5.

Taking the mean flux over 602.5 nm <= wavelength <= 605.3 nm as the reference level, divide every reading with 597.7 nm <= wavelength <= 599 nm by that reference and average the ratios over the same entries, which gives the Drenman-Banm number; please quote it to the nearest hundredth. 0.93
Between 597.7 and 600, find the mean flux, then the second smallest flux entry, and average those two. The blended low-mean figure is 20.8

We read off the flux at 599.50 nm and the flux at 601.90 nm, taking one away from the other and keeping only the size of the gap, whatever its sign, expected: 1.7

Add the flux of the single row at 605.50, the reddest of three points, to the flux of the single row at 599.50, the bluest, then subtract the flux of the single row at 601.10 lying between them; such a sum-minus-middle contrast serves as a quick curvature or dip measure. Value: 19.67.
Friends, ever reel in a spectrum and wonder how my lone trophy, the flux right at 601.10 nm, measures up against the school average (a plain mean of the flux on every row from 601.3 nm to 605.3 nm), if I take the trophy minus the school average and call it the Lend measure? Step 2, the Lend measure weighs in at -1.2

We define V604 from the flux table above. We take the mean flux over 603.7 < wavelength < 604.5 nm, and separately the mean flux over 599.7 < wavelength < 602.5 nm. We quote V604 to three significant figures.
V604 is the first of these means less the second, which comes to 1.01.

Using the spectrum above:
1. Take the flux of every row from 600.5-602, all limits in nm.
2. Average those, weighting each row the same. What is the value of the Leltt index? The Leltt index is 21.3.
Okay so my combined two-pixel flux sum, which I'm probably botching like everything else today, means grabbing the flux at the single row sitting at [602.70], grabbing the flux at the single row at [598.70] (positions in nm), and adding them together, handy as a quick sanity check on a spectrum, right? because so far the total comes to 41.9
